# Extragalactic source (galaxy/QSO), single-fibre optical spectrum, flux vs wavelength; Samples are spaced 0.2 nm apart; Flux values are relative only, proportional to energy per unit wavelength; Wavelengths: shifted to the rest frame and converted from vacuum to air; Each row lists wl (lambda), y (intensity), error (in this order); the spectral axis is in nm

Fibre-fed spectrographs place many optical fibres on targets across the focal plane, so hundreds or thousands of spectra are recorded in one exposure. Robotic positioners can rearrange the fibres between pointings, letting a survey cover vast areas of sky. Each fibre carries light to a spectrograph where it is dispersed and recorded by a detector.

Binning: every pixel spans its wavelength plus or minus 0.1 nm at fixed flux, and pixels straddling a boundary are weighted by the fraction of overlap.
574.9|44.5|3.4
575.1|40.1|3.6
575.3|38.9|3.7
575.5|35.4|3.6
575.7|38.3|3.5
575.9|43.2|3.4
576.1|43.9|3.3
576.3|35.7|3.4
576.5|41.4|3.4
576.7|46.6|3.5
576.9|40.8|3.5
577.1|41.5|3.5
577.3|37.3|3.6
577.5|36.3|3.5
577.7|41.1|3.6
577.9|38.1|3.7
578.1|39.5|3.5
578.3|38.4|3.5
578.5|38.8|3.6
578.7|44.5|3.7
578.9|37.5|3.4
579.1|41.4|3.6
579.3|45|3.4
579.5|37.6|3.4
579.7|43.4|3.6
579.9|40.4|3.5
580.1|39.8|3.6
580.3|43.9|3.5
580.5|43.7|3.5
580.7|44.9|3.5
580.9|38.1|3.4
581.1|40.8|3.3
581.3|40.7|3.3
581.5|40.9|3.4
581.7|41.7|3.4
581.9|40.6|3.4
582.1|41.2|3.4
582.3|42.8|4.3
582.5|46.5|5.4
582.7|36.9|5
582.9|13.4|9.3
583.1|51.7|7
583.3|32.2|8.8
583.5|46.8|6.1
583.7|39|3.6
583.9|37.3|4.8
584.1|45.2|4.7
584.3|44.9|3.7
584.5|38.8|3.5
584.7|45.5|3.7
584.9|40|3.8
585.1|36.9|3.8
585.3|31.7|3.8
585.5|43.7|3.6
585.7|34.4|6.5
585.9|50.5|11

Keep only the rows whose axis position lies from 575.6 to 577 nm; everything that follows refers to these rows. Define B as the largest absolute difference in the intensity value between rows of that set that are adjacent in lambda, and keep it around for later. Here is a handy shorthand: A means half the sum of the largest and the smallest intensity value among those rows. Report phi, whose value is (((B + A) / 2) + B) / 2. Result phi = 16.4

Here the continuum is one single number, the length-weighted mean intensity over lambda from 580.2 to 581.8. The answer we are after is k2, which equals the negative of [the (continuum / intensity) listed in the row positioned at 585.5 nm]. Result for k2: -0.96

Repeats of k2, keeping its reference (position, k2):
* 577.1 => -1.01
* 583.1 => -0.81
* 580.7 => -0.93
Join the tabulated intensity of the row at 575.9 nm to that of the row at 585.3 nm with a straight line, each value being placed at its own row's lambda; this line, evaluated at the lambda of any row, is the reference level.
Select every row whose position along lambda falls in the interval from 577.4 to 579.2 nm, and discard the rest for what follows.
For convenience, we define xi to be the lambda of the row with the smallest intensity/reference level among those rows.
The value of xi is 577.5 nm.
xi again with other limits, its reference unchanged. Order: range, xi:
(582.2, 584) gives 582.9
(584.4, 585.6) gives 585.3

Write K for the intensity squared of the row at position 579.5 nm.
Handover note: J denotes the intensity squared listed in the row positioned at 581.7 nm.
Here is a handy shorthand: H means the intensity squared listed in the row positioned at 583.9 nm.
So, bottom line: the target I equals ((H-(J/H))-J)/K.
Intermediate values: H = 1391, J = 1739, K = 1414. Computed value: -0.25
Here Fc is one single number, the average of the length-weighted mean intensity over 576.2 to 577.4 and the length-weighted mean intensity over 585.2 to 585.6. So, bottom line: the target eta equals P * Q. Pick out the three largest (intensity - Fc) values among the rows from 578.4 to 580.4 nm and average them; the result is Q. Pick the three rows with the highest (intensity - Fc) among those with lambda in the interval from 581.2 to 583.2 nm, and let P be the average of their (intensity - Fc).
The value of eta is 42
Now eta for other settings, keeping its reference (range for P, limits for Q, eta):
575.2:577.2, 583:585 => 48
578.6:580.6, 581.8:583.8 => 49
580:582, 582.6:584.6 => 44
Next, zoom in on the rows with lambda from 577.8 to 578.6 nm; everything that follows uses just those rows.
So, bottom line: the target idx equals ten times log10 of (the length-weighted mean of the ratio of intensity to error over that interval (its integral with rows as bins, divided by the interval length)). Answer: 10.3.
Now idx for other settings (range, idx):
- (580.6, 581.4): 10.9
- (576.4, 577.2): 10.9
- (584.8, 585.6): 10.1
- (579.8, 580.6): 10.8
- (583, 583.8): 8.7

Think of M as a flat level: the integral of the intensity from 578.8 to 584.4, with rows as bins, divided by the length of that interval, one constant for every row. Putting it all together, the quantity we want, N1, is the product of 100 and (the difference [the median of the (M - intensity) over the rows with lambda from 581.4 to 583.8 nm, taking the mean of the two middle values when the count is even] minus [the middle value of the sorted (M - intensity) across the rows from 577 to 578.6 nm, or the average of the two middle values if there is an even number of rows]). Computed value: -245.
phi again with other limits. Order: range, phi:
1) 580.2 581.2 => 15.5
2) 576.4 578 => 14.7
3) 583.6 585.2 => 16.2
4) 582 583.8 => 36.9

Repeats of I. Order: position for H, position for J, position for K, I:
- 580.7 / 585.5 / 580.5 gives 0.06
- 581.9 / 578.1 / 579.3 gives 0.04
